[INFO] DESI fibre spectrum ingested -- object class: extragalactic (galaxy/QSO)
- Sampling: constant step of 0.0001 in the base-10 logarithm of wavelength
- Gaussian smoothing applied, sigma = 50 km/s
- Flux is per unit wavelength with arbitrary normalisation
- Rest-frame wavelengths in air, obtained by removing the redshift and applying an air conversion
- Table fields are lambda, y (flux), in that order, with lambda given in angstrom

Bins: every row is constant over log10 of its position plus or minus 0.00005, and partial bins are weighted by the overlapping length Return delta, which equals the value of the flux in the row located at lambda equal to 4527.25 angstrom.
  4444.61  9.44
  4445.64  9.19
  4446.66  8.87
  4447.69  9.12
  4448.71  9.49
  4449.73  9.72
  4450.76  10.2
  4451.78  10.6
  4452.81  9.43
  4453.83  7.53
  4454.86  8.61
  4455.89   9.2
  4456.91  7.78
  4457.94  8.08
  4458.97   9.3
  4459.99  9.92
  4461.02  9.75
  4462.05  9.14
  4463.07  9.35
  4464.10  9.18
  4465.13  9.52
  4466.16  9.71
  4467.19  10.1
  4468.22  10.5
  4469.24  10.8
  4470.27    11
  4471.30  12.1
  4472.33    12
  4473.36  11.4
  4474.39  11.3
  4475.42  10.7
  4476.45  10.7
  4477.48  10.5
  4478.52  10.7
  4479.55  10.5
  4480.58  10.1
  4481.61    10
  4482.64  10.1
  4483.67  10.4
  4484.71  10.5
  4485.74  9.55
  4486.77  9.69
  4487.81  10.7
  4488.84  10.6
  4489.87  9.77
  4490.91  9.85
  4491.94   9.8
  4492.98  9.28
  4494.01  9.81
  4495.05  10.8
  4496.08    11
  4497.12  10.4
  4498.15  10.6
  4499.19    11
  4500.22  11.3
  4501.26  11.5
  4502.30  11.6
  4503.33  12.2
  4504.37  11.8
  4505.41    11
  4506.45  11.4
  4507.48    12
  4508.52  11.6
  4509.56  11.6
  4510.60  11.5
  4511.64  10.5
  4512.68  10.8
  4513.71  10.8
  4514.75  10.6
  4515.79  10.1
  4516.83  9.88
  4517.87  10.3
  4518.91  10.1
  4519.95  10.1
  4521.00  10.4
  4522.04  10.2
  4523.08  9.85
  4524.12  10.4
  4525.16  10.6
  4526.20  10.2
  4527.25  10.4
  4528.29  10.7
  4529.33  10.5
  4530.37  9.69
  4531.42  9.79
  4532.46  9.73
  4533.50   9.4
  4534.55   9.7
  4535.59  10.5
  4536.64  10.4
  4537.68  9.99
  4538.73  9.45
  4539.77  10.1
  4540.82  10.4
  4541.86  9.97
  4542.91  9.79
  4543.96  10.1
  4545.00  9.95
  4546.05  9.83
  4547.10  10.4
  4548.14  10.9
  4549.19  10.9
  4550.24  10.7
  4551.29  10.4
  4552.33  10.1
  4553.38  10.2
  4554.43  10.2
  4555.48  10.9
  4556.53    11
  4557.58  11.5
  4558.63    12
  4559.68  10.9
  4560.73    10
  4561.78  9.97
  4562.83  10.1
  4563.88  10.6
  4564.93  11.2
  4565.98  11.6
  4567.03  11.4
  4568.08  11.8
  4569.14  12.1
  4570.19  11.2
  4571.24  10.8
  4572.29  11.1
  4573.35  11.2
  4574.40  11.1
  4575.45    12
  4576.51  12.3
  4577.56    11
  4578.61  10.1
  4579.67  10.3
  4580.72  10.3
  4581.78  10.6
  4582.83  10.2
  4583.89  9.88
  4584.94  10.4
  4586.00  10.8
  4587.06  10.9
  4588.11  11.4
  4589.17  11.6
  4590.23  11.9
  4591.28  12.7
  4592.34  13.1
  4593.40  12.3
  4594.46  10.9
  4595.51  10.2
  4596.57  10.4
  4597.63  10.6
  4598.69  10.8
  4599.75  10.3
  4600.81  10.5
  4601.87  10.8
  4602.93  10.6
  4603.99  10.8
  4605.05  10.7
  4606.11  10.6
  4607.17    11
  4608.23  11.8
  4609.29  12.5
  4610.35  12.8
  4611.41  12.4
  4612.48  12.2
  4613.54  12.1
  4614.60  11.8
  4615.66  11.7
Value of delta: 10.4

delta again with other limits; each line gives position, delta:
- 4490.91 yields 9.85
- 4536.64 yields 10.4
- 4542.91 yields 9.79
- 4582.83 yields 10.2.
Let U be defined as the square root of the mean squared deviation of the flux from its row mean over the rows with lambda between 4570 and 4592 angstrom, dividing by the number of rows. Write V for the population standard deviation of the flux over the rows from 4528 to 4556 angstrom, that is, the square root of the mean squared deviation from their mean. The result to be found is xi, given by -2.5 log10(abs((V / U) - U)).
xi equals 2.0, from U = 0.7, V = 0.43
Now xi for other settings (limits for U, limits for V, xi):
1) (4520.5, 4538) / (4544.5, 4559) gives -0.2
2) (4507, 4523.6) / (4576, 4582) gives 0.8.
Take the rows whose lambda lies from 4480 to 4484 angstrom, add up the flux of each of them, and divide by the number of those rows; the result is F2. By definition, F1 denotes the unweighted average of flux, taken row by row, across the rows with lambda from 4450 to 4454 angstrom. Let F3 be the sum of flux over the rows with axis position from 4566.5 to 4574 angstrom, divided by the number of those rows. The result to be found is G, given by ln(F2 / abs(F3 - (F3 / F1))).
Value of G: 0.00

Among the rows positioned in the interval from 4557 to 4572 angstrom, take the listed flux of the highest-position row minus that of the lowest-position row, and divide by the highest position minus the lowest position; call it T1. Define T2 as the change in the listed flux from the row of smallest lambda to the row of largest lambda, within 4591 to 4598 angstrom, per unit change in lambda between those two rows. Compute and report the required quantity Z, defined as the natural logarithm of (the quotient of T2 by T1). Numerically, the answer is 1.9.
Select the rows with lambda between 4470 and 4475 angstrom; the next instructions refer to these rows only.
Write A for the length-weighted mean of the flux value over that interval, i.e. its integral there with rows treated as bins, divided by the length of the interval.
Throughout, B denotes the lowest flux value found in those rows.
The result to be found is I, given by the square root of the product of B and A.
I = 11.3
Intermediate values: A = 11.6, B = 11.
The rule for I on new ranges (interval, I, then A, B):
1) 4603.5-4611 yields 11.0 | 11.5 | 10.6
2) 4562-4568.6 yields 10.6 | 11.1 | 10.1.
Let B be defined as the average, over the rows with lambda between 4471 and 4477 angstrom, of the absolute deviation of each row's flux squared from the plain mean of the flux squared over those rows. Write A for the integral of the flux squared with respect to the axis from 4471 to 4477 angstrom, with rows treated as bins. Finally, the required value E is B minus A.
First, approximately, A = 773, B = 11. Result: -762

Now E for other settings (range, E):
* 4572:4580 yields -988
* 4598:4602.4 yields -490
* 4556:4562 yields -708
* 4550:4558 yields -894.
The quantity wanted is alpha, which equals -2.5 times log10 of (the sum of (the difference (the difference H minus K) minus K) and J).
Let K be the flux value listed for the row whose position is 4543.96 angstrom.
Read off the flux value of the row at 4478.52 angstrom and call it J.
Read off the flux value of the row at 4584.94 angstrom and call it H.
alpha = 0.1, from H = 10.4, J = 10.7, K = 10.1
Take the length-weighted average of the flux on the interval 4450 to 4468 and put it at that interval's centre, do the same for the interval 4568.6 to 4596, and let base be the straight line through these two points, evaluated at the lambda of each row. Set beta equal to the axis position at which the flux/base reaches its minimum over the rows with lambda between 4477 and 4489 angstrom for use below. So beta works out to 4485.74 angstrom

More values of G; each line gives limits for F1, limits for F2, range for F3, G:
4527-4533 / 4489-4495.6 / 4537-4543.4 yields 0.10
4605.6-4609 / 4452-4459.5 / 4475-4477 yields -0.13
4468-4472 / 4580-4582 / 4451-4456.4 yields 0.24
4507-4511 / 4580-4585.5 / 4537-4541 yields 0.12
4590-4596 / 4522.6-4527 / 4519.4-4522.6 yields 0.09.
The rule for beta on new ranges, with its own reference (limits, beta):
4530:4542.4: 4538.73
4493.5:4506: 4494.01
